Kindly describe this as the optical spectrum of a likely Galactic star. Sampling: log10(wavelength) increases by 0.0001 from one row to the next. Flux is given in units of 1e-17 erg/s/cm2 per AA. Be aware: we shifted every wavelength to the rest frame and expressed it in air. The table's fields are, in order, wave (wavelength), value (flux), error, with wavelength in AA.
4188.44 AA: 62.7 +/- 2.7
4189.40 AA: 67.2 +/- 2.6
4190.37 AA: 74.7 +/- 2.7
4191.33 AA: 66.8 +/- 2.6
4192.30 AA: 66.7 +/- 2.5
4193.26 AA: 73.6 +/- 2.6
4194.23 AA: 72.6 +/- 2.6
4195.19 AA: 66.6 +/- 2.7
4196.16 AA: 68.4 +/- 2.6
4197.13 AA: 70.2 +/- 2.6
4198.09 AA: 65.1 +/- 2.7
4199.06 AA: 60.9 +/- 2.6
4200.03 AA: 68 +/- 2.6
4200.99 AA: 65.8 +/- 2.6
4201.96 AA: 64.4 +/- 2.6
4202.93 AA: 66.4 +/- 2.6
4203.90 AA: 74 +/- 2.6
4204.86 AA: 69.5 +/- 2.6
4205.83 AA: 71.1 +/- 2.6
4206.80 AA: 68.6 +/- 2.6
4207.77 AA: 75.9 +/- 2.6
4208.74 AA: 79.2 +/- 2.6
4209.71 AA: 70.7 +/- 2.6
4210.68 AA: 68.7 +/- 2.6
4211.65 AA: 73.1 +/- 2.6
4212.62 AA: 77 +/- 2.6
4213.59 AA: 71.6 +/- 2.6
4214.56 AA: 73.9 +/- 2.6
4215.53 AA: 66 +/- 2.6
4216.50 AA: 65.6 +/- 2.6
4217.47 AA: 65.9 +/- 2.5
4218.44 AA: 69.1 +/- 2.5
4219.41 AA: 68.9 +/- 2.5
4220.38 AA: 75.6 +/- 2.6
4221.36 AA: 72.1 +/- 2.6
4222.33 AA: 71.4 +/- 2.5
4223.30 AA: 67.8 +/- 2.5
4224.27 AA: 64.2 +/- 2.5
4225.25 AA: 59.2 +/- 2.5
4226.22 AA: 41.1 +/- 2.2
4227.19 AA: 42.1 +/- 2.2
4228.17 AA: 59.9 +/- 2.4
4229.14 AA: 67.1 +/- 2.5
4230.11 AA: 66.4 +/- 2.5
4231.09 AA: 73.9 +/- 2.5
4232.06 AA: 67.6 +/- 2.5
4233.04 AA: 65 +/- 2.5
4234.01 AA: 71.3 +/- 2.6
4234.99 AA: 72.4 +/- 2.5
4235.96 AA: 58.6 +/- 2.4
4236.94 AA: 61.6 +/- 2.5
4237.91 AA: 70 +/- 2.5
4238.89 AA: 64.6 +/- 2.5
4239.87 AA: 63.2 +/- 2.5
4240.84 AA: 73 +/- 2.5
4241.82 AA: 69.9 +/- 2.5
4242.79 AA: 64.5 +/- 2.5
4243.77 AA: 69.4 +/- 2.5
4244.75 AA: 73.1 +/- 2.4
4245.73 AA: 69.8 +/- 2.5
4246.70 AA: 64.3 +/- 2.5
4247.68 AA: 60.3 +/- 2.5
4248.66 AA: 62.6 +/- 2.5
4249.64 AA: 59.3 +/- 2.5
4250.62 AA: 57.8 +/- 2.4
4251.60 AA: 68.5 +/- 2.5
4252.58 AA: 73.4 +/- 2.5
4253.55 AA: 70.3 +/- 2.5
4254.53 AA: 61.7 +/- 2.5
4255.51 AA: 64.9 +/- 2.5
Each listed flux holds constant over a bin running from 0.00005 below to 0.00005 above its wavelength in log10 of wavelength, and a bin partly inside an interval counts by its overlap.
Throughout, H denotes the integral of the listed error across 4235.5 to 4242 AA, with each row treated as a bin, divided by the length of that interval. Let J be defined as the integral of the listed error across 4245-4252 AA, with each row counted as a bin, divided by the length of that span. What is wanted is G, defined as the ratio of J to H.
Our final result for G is 1.00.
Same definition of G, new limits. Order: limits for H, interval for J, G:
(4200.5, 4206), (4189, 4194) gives 1.00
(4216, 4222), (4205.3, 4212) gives 1.02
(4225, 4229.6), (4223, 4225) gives 1.06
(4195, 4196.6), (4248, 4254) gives 0.94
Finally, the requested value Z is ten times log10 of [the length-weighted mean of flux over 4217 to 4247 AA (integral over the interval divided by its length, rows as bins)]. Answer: 18.19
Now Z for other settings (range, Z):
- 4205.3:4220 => 18.52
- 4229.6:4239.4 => 18.27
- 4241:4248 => 18.31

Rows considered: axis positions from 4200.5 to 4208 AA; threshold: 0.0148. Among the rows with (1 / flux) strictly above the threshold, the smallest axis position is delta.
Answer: 4200.99 AA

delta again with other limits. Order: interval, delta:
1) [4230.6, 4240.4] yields 4233.04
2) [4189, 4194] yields 4189.40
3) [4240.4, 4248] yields 4242.79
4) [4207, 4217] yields 4215.53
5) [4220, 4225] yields 4224.27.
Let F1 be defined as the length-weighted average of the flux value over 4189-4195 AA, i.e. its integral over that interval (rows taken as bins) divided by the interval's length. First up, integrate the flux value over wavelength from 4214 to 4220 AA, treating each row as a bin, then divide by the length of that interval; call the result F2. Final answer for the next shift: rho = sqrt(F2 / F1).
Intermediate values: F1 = 70.2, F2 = 68.5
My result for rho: 0.99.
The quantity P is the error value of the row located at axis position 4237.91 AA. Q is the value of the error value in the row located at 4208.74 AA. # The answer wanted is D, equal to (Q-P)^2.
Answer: 0.010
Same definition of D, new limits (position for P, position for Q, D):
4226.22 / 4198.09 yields 0.250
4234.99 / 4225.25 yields 0.000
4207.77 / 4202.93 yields 0.000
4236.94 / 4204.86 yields 0.010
